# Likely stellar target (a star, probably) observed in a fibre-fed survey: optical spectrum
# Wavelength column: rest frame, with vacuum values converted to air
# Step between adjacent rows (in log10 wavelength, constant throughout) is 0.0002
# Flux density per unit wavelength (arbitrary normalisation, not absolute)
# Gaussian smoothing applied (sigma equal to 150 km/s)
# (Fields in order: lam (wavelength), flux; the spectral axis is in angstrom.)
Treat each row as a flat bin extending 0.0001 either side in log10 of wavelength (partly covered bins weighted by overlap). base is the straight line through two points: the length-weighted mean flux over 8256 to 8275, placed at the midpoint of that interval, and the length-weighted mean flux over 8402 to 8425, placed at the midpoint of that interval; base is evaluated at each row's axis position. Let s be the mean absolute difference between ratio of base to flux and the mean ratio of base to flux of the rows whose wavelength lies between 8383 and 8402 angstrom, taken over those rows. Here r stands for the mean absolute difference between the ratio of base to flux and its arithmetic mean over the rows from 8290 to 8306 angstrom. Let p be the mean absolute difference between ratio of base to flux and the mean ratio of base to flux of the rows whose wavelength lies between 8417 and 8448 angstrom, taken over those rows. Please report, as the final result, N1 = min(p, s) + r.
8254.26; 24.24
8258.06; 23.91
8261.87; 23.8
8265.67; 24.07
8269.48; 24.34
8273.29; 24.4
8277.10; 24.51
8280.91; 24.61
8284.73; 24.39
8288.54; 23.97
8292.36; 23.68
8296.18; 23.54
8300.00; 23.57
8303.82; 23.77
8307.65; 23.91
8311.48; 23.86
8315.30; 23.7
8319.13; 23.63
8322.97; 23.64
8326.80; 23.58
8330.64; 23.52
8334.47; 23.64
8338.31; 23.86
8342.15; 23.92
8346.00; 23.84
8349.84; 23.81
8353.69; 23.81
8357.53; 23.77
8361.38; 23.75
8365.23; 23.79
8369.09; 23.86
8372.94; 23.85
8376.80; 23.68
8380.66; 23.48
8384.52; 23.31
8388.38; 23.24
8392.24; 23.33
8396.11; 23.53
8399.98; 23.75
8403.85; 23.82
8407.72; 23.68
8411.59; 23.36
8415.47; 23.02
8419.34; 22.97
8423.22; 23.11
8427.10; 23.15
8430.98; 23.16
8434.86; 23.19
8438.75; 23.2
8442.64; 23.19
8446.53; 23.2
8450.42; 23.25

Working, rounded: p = 0.004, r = 0.004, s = 0.0081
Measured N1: 0.0075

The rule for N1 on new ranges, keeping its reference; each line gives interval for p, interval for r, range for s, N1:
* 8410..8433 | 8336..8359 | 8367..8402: 0.0054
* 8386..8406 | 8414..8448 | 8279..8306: 0.0141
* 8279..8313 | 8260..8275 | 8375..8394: 0.0147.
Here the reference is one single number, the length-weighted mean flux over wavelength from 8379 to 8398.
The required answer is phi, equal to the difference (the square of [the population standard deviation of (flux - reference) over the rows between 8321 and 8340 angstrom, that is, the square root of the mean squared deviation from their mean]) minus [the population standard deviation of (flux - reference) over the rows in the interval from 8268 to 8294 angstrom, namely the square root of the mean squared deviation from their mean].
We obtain -0.29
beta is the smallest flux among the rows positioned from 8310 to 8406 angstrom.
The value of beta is 23.24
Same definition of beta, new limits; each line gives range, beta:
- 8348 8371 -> 23.75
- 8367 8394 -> 23.24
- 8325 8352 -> 23.52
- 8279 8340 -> 23.52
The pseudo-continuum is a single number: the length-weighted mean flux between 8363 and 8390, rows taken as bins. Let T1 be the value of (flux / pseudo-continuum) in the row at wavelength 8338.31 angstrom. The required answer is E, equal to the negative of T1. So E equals -1.01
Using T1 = 1.01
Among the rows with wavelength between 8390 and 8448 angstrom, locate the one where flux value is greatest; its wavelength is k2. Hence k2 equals 8403.85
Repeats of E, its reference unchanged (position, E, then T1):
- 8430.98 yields -0.98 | 0.98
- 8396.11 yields -1.00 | 1.00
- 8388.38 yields -0.98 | 0.98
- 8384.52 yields -0.99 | 0.99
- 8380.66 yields -0.99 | 0.99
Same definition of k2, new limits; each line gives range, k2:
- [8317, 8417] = 8342.15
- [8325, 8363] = 8342.15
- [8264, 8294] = 8280.91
